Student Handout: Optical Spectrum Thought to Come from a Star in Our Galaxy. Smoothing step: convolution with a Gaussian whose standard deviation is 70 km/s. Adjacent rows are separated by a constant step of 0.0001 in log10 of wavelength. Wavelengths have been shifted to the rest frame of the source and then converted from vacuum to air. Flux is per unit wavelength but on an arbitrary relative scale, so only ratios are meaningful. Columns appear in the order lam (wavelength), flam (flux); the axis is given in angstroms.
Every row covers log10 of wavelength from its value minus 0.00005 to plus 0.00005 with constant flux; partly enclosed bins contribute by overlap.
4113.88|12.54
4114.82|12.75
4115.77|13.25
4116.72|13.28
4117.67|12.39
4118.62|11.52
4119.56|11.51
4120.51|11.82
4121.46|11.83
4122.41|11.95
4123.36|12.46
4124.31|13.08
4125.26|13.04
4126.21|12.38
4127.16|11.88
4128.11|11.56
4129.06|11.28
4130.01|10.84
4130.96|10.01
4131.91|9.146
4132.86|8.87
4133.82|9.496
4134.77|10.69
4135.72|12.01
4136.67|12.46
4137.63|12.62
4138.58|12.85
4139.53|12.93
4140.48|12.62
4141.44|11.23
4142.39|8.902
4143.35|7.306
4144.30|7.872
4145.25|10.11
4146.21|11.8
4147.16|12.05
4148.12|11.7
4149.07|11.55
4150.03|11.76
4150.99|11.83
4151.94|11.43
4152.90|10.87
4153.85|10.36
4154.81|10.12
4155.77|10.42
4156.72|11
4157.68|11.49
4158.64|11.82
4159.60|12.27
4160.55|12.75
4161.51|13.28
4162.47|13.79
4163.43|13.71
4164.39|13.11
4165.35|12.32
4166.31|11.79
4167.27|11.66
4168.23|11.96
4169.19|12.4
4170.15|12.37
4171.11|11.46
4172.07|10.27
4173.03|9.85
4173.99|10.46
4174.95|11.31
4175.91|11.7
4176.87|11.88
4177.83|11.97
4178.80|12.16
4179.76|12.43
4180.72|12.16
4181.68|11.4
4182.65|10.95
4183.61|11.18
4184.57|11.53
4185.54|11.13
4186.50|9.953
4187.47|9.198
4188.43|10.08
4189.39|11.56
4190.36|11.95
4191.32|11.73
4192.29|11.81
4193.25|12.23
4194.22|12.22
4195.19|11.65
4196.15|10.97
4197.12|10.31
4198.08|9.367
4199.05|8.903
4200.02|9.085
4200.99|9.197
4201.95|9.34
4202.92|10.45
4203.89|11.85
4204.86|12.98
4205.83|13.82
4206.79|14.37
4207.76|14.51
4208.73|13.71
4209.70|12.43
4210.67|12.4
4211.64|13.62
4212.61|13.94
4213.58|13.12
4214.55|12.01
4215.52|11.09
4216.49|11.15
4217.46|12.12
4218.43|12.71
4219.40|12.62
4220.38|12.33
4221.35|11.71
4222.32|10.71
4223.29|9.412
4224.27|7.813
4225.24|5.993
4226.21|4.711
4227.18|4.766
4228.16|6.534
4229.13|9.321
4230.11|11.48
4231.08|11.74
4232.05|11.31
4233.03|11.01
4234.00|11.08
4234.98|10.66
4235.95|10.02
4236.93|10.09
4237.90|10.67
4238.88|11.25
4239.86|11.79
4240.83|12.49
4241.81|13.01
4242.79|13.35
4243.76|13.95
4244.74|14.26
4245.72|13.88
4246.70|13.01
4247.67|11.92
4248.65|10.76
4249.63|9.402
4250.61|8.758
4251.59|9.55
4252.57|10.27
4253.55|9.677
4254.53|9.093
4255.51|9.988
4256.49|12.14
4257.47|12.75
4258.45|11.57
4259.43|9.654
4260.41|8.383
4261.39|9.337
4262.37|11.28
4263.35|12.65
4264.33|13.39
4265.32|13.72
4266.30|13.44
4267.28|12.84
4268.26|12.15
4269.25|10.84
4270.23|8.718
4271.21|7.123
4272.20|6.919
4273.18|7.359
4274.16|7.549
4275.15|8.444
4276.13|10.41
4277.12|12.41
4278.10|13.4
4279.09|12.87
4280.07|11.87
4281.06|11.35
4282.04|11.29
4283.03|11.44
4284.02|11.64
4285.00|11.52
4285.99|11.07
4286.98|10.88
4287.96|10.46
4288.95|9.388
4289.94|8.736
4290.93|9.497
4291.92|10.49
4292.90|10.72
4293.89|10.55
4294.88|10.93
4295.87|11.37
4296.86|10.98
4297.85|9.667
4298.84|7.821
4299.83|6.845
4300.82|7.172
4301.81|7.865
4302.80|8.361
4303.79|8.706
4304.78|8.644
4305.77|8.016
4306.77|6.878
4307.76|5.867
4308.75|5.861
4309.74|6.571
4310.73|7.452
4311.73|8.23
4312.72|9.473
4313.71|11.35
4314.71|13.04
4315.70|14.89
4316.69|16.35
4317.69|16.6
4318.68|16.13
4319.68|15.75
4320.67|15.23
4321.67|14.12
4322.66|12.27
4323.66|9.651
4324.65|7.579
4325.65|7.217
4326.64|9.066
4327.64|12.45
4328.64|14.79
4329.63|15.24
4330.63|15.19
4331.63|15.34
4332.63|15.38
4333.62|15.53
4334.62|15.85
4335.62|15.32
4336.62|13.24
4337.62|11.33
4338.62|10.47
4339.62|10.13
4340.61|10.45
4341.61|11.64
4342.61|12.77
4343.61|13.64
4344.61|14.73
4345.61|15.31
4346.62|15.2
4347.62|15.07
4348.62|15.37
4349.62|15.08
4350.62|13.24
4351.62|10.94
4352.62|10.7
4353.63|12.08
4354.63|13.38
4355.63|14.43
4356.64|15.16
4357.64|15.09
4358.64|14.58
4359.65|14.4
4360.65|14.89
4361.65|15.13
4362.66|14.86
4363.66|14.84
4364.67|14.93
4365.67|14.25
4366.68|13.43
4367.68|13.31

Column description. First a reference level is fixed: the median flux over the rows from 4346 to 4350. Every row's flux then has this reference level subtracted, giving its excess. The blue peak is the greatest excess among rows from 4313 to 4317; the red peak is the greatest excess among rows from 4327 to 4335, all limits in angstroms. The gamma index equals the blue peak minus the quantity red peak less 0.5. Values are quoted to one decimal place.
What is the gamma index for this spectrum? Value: 1.0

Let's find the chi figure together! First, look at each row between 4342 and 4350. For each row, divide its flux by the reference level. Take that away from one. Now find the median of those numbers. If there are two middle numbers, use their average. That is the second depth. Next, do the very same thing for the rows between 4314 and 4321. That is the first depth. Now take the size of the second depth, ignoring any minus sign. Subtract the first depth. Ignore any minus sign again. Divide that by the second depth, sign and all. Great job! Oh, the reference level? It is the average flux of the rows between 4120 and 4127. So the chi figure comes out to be -2.2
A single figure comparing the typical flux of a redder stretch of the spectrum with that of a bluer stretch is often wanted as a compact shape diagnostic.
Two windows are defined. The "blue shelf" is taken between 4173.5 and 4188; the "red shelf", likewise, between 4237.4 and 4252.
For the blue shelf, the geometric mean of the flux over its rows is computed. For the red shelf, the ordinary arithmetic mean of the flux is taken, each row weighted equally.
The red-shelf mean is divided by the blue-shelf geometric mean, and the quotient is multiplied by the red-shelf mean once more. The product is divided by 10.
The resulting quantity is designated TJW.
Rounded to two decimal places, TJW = 1.25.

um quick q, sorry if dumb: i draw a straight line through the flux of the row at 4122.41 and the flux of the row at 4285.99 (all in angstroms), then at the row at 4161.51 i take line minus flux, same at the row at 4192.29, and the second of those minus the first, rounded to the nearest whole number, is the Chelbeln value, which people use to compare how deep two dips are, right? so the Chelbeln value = 1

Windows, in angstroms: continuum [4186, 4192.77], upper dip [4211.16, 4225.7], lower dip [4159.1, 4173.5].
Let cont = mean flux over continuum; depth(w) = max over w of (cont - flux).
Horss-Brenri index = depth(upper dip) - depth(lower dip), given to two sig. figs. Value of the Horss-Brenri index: 3.9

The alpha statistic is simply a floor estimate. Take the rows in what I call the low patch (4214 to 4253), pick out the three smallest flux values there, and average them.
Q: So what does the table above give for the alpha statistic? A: 5.2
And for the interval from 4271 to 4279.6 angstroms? 7.1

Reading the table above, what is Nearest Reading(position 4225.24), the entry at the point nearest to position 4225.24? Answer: 5.993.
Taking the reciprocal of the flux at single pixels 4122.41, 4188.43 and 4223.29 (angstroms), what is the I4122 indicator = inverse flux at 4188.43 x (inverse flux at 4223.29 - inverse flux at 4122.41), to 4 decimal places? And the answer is 0.0022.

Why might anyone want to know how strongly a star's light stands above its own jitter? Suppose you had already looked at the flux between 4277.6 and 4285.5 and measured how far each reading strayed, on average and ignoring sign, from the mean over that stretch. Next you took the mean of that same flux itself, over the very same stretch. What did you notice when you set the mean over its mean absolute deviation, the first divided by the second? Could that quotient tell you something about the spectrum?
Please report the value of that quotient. 20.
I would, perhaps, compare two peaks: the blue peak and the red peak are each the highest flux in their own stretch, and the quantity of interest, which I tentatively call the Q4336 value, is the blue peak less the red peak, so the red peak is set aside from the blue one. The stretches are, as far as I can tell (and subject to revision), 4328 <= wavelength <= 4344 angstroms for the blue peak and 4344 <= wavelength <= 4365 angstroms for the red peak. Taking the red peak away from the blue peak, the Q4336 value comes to 0.5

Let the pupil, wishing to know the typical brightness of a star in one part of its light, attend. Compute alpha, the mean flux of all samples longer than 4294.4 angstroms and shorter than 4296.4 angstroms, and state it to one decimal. 11.1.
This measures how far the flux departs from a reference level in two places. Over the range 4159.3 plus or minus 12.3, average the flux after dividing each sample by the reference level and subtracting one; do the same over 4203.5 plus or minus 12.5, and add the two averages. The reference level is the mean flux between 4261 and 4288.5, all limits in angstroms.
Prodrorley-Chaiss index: 0.17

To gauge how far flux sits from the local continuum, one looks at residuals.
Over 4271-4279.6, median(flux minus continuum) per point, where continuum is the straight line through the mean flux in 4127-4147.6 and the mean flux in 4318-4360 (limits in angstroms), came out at -4.1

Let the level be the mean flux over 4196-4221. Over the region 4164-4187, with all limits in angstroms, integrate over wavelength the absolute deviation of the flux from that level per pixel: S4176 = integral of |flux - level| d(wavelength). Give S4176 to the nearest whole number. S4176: 15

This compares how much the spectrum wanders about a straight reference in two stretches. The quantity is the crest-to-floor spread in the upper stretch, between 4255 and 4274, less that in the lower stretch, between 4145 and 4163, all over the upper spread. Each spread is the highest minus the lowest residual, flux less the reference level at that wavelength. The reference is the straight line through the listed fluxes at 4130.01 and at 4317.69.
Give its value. 0.5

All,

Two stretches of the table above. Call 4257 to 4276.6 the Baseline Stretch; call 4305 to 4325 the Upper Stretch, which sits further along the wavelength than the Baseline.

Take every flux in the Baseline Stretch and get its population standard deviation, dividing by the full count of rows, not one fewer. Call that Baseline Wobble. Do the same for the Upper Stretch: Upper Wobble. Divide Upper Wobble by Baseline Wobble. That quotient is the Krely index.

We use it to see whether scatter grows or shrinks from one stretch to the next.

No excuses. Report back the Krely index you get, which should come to 1.7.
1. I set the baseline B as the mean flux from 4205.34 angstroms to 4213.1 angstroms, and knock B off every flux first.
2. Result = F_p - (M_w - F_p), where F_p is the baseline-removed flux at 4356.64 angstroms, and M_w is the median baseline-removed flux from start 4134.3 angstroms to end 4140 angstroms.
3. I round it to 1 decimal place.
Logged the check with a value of 4.2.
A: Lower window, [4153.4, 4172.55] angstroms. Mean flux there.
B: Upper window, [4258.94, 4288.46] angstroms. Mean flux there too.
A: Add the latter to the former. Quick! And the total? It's 22.7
